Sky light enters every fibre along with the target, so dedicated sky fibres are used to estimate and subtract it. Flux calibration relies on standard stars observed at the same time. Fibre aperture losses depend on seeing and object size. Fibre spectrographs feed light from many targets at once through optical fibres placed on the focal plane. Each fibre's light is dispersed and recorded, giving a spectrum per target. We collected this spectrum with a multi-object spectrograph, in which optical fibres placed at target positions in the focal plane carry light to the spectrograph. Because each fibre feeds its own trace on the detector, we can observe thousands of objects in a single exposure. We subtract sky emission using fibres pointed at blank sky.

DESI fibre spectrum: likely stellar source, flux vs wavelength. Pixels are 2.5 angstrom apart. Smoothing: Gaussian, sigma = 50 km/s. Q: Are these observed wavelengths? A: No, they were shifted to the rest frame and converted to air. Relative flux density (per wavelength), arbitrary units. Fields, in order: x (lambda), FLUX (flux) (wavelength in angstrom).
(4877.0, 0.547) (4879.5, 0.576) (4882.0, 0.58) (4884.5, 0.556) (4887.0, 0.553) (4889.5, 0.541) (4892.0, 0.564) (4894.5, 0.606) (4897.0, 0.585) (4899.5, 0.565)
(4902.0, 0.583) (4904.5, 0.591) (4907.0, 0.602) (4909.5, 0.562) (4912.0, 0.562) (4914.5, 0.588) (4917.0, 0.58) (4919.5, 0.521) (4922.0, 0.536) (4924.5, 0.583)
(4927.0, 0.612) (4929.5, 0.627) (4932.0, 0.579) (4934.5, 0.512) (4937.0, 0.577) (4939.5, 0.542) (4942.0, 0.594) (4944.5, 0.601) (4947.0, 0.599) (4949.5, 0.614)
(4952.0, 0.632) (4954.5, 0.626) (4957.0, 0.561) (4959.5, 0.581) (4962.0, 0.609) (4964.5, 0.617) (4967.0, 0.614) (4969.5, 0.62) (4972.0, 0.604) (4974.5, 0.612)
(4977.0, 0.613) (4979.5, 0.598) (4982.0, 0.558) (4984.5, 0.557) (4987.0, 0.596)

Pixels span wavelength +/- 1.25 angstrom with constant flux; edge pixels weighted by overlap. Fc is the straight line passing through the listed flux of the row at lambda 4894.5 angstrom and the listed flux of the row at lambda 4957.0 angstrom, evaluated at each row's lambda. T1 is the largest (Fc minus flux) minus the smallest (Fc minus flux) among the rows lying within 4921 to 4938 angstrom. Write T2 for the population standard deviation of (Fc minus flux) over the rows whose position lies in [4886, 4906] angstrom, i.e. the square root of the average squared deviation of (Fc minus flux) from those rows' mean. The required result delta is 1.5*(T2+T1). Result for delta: 0.201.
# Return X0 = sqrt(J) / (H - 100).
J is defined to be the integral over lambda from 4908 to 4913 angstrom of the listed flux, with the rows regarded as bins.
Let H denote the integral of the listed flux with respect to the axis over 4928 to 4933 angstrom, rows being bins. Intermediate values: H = 3.02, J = 2.82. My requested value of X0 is -0.0173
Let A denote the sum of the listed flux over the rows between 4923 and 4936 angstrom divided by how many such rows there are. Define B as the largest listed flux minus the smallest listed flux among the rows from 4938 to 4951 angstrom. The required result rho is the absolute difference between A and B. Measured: 0.511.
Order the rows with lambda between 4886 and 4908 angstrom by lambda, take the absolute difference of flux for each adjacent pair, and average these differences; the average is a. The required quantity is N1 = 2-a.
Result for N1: 1.98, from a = 0.019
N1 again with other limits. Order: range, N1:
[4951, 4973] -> 1.98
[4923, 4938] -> 1.96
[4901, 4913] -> 1.99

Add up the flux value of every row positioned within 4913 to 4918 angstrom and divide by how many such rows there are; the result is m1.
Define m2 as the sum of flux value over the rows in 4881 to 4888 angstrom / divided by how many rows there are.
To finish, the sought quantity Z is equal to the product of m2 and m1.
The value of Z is 0.329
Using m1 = 0.58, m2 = 0.563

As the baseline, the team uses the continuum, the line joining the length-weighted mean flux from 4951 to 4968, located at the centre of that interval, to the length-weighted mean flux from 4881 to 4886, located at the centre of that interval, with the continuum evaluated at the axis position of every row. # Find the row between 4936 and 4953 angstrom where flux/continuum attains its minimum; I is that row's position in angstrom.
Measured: 4939.5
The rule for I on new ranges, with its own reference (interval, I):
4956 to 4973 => 4957.0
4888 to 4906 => 4889.5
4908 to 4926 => 4919.5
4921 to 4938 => 4934.5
